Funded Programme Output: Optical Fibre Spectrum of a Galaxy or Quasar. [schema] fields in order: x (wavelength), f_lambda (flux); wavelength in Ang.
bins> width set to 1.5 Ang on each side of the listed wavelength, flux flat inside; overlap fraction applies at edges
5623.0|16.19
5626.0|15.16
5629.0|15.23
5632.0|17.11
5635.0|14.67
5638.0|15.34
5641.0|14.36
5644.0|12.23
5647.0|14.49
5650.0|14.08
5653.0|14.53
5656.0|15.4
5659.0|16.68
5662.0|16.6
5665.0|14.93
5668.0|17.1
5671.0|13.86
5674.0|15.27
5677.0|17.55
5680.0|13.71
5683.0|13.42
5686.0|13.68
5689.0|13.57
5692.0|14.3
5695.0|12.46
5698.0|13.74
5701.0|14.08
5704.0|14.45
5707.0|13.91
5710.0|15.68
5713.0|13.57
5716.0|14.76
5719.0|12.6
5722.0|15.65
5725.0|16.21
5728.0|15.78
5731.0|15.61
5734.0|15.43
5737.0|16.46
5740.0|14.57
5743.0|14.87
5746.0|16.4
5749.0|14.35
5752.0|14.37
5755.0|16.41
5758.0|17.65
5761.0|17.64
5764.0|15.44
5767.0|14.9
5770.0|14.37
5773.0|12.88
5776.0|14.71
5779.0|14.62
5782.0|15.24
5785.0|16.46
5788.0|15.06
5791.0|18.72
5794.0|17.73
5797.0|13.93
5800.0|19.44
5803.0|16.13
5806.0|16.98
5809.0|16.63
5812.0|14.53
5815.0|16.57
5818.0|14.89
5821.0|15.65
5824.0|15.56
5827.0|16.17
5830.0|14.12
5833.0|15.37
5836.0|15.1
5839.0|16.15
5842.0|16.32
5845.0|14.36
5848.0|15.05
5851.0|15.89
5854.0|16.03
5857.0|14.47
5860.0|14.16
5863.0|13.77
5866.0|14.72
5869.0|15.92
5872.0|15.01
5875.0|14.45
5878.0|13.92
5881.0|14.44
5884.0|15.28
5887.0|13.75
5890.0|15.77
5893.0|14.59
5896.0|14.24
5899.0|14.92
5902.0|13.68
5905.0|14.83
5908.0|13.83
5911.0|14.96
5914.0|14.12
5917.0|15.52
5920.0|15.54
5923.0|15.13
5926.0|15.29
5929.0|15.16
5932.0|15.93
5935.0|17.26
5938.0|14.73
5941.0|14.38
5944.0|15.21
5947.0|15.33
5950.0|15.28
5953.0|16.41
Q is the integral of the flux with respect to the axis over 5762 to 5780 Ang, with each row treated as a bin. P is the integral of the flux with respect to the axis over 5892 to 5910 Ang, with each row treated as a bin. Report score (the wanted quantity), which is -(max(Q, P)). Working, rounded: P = 258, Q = 262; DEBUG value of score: -262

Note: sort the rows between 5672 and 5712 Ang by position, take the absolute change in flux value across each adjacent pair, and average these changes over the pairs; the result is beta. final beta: 1.1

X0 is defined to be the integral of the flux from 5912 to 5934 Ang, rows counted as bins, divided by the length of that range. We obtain 15.3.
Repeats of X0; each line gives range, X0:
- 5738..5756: 15.2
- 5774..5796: 16.0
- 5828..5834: 14.8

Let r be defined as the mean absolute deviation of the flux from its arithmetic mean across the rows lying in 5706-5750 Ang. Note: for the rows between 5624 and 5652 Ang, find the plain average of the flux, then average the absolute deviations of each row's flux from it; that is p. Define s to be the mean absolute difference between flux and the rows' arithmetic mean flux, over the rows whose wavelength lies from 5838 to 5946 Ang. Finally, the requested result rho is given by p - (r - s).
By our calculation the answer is 0.6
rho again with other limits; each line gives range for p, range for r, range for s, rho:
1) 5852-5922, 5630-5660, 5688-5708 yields 0.1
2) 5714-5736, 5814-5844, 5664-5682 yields 1.5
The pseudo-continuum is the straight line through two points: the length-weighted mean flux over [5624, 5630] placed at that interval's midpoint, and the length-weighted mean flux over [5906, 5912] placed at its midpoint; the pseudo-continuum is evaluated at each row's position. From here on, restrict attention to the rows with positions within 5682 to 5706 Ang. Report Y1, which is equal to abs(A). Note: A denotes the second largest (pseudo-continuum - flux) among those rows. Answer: 1.68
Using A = 1.7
